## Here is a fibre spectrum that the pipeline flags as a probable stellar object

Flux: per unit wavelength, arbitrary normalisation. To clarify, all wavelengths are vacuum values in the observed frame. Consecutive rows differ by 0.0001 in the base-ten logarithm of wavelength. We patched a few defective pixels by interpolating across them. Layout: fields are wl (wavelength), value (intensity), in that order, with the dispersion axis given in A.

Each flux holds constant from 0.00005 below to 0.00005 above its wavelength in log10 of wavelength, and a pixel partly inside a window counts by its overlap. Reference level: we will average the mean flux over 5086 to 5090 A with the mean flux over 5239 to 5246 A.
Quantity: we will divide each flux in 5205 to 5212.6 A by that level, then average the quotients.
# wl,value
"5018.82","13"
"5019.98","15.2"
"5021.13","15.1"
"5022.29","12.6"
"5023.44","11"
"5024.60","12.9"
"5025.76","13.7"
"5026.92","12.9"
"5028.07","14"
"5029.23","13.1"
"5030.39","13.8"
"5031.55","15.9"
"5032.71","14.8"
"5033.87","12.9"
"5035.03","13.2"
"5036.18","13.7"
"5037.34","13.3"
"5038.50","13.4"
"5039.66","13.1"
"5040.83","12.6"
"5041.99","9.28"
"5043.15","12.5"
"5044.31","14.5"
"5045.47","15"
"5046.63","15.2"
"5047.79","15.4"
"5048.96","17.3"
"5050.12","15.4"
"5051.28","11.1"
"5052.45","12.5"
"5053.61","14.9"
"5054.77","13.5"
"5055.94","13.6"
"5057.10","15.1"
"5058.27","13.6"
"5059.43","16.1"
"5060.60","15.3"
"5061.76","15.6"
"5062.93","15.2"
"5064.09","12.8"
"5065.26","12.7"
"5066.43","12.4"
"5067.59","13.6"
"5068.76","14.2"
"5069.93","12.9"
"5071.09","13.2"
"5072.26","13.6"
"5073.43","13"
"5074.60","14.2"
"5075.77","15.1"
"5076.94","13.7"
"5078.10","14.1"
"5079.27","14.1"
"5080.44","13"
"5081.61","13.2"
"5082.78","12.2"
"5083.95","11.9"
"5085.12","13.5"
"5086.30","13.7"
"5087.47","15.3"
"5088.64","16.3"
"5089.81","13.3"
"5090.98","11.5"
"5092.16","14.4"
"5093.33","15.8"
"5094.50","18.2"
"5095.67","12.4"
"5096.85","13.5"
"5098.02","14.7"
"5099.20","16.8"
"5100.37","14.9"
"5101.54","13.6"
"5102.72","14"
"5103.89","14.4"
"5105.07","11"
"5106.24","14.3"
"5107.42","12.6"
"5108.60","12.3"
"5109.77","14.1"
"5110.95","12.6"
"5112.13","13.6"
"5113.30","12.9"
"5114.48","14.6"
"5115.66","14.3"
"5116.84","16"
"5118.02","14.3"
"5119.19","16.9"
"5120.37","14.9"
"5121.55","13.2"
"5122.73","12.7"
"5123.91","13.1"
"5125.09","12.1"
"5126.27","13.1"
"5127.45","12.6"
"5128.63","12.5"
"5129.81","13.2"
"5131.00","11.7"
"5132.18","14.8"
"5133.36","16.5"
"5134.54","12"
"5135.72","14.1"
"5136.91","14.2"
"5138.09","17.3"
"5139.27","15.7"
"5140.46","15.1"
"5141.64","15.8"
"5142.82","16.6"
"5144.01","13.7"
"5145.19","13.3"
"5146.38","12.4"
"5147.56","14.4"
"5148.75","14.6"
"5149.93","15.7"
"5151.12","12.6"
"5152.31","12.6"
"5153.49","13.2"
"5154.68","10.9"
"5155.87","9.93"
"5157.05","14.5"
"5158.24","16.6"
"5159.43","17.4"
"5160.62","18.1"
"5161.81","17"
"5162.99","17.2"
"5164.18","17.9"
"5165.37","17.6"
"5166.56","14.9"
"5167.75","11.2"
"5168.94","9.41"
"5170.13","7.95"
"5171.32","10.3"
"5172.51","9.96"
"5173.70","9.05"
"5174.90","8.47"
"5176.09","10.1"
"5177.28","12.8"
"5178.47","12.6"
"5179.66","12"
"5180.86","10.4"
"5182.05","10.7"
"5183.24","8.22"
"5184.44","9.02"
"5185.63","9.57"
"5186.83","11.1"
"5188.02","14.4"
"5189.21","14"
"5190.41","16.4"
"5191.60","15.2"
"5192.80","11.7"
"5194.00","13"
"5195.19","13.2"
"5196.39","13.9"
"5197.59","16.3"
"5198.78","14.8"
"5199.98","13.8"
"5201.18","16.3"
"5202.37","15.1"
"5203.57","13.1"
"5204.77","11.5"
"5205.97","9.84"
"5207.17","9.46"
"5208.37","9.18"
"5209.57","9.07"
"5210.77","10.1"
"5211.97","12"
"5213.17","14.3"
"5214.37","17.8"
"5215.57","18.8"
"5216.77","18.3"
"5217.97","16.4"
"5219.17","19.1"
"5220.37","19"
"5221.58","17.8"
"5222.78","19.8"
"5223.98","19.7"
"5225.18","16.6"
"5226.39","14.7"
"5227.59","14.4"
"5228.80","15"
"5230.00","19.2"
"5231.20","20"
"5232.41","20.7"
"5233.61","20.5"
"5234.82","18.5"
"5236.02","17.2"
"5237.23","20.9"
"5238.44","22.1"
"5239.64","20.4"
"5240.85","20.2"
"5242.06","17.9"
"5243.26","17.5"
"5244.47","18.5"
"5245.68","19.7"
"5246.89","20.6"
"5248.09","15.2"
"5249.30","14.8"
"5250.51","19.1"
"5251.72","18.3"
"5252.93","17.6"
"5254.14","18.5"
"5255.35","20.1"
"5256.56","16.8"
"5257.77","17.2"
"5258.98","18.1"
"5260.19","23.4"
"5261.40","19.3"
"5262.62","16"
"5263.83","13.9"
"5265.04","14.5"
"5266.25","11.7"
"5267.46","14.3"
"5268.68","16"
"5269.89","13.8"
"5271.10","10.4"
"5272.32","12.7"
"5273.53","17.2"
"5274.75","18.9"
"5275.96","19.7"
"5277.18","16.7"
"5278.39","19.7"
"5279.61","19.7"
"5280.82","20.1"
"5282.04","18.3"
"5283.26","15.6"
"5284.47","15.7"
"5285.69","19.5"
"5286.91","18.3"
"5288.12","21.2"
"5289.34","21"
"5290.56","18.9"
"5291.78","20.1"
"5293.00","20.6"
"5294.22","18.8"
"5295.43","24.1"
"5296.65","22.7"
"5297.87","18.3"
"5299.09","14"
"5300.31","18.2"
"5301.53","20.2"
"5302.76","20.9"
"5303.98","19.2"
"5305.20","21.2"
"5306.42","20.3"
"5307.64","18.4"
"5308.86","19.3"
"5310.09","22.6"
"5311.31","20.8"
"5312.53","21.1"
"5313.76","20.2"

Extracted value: 0.59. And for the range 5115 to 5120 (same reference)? 0.91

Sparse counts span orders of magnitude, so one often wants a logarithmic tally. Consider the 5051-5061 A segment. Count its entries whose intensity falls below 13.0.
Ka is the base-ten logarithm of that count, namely 0.30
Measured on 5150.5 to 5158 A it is 0.60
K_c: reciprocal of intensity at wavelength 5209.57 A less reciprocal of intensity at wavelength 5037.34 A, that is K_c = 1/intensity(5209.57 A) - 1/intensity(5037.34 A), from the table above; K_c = 0.035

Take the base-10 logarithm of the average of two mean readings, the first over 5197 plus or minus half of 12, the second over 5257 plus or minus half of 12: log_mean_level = 1.216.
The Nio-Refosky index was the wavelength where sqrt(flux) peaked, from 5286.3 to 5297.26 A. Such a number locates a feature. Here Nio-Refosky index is 5295.43 A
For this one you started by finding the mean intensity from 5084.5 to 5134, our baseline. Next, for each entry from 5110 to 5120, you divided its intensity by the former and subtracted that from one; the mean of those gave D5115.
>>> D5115 -0.032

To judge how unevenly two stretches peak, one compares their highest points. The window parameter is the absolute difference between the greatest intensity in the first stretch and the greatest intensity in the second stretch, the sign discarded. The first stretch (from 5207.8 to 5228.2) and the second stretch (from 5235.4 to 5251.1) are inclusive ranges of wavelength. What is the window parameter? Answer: 2.3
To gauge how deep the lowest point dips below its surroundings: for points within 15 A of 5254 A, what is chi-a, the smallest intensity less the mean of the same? -5.9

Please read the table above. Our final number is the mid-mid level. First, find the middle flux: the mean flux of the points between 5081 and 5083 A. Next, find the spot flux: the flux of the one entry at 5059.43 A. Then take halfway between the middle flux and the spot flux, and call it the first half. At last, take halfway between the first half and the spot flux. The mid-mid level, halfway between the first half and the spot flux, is 15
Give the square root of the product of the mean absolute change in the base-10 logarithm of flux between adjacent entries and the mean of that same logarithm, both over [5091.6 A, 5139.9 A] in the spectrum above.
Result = 0.239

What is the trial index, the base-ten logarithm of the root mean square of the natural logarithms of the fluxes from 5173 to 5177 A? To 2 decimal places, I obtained 0.35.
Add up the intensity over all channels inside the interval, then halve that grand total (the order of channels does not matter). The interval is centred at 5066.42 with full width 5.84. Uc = 33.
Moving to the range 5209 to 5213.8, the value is 23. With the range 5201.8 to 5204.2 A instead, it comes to 14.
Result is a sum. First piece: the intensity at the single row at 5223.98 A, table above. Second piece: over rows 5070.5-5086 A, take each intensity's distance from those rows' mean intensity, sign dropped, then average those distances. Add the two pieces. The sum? 20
